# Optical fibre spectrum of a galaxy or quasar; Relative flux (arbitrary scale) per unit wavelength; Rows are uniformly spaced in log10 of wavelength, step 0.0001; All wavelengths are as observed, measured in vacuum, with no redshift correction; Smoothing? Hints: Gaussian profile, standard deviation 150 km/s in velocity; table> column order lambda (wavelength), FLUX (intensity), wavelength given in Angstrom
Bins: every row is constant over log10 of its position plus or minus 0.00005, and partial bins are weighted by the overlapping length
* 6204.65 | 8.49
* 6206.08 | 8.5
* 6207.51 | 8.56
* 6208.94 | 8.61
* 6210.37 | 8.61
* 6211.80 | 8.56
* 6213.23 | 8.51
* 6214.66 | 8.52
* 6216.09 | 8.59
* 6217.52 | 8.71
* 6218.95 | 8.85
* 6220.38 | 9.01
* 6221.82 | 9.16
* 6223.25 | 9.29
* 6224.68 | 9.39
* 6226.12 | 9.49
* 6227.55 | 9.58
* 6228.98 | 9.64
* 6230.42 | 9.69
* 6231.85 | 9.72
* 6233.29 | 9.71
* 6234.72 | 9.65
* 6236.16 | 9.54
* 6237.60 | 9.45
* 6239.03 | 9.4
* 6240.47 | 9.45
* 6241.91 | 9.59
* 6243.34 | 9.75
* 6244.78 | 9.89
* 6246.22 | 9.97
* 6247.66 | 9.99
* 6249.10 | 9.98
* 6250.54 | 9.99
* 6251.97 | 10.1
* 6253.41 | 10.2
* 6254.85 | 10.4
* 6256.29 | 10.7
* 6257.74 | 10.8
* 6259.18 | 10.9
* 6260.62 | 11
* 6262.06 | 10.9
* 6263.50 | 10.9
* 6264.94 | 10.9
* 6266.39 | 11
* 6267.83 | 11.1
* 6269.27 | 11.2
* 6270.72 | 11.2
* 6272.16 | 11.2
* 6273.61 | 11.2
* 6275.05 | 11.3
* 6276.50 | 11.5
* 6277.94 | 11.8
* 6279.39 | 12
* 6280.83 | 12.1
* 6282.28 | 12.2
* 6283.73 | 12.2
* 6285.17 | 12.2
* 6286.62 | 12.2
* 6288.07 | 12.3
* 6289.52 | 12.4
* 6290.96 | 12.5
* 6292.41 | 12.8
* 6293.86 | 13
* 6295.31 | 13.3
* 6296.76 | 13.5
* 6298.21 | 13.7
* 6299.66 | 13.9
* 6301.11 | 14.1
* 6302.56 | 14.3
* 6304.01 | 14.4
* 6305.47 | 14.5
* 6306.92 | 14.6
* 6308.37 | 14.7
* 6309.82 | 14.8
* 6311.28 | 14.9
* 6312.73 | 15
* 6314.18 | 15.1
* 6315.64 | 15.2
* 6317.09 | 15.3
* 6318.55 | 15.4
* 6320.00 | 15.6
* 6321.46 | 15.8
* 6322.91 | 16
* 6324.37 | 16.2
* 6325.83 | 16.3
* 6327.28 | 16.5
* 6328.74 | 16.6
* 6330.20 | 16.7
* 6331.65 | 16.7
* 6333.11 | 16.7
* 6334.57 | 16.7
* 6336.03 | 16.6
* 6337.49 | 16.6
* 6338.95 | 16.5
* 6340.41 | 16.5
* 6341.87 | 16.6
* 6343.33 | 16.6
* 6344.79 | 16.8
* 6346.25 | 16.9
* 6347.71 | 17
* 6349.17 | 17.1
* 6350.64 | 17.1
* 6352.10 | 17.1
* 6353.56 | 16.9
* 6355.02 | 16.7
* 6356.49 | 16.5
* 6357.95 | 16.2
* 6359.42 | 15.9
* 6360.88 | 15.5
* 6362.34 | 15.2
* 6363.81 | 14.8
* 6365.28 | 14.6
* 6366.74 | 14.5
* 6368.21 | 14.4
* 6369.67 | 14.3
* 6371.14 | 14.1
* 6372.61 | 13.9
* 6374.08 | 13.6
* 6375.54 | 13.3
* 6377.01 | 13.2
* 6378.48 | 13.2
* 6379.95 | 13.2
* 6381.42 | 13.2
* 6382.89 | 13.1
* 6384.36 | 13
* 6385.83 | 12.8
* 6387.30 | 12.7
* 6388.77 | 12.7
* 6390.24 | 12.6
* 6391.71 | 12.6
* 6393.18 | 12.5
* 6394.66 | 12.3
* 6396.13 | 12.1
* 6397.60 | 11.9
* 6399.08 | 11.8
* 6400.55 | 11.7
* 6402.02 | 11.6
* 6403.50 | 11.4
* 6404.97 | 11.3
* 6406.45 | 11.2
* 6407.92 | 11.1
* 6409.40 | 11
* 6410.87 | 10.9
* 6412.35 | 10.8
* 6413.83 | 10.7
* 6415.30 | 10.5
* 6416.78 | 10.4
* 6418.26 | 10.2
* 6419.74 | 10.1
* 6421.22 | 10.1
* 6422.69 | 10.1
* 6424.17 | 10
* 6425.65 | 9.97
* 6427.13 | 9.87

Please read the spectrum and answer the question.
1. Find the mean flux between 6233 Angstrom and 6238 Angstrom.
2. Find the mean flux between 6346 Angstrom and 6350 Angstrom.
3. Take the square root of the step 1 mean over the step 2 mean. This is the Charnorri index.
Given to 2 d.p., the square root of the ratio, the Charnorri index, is 0.75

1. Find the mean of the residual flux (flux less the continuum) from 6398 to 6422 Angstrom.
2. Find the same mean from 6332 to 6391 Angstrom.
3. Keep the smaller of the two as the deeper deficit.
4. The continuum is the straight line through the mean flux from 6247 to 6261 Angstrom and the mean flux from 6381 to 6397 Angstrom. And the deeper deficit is -2.1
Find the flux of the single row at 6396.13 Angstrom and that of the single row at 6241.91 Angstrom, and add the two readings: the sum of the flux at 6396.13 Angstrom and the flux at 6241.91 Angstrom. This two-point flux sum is 22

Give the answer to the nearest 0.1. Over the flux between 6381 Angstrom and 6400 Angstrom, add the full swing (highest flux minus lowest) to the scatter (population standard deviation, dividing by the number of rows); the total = 1.8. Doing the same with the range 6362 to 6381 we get 2.7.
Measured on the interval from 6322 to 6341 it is 0.9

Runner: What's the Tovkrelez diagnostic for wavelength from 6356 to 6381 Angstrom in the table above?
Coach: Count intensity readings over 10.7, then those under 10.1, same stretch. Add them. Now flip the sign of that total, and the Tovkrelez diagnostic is -17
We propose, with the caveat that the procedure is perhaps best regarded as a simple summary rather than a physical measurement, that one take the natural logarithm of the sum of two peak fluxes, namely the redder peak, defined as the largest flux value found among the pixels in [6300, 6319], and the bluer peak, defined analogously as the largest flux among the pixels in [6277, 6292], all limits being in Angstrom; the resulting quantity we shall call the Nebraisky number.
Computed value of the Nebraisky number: 3.33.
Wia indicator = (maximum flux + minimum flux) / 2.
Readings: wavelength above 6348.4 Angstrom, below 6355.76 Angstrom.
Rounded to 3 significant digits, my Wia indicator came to 16.9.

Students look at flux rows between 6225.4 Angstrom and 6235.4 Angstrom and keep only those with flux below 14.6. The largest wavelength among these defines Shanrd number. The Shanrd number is 6234.72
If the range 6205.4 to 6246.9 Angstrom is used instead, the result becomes 6246.22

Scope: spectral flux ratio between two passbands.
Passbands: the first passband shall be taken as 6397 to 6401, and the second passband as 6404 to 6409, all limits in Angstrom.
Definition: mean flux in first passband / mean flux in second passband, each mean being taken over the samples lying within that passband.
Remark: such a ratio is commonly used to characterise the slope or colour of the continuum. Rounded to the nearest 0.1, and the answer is 1.1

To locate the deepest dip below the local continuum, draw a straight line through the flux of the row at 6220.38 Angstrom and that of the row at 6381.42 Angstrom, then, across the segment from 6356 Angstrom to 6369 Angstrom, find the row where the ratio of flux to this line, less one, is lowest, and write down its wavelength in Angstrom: 6368.21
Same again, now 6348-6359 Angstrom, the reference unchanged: 6357.95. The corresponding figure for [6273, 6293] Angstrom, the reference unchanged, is 6273.61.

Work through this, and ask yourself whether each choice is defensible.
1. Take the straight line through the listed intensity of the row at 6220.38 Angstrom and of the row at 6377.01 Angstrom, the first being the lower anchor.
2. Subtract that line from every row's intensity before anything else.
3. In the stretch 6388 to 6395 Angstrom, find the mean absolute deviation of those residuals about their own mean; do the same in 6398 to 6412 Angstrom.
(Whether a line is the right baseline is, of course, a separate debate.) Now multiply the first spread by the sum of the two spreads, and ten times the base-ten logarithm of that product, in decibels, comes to -11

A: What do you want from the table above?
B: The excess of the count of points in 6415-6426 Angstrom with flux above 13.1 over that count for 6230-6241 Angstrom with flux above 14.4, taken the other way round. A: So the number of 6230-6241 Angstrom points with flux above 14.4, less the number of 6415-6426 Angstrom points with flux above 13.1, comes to 0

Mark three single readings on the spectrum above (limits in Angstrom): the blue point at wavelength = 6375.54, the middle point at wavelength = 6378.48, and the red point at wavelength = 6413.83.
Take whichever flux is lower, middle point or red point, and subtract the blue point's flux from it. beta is -2.6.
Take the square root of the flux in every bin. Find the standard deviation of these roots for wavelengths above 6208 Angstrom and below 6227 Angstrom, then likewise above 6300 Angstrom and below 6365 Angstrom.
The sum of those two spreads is 0.17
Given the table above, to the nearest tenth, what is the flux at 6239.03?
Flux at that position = 9.4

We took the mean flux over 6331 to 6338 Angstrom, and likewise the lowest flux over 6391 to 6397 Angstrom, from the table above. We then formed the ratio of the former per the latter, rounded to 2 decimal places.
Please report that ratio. 1.38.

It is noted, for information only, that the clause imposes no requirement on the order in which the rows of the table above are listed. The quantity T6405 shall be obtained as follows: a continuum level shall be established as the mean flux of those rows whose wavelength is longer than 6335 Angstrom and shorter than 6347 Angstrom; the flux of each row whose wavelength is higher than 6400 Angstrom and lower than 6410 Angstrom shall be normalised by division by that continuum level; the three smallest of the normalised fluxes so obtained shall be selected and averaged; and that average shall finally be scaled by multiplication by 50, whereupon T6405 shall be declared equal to 33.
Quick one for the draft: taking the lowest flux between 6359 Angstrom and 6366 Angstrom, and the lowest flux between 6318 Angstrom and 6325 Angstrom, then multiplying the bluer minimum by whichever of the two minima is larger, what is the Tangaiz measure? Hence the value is 237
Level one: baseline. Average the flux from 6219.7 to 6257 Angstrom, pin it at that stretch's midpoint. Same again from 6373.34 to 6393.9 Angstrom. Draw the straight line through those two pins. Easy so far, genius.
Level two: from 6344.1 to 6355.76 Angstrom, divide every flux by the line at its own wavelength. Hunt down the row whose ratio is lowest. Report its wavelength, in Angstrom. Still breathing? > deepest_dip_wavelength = 6355.02 Angstrom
